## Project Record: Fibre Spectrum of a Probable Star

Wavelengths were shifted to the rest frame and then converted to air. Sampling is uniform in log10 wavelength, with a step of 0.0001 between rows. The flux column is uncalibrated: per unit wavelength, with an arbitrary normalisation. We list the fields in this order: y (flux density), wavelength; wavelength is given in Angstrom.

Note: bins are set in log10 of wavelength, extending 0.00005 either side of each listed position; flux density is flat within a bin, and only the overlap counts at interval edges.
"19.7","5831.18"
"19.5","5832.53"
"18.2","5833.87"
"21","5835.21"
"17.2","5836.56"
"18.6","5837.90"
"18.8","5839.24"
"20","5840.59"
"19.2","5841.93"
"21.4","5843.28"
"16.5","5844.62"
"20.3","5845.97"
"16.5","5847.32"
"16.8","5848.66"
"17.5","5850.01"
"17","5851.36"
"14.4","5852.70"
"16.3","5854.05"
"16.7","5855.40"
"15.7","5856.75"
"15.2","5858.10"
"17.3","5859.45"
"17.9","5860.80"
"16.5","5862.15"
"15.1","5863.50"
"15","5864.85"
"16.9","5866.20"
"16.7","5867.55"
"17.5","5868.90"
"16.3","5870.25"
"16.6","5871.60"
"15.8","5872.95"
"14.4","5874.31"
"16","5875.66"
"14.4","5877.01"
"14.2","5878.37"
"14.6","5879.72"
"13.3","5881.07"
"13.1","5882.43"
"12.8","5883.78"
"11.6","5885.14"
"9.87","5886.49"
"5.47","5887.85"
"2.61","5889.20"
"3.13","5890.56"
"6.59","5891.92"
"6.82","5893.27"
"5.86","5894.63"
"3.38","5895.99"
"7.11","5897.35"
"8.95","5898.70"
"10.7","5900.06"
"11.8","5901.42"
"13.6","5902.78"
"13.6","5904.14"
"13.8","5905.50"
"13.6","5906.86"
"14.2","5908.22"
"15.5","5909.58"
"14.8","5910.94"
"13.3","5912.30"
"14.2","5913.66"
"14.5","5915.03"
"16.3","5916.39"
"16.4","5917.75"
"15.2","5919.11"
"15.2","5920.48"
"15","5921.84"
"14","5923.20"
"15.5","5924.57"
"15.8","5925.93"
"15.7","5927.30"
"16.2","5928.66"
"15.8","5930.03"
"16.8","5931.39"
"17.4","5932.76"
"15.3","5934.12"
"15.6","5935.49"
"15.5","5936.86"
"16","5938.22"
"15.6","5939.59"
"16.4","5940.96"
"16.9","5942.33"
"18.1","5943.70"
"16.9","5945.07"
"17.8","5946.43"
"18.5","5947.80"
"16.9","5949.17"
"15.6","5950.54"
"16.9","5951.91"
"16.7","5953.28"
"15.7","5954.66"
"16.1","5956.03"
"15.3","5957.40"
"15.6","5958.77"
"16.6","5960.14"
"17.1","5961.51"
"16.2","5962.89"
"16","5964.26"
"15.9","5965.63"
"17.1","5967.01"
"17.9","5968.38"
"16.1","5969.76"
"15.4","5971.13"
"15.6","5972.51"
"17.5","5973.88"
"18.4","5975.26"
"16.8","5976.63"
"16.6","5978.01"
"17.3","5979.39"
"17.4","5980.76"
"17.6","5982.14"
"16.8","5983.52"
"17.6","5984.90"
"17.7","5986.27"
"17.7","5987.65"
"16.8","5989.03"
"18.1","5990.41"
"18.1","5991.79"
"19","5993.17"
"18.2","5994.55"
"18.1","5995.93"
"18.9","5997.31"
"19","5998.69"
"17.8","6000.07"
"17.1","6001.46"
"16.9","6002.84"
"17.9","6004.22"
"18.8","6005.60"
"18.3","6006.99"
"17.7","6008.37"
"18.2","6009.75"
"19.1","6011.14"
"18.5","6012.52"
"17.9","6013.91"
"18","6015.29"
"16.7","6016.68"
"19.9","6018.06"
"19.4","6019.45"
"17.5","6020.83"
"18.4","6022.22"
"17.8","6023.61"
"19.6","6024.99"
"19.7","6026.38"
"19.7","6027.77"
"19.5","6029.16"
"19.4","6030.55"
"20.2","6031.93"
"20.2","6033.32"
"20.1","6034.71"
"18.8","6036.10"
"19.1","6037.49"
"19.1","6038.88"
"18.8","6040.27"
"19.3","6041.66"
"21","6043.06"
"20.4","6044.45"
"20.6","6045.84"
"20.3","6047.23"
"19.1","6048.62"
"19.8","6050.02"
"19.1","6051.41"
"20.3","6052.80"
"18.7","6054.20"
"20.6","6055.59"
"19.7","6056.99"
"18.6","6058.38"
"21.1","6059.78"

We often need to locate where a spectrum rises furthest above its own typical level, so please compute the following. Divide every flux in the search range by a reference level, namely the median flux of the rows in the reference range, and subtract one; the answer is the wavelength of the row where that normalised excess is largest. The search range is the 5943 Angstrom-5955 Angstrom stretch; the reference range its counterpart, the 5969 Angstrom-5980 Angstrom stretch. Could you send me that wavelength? 5947.80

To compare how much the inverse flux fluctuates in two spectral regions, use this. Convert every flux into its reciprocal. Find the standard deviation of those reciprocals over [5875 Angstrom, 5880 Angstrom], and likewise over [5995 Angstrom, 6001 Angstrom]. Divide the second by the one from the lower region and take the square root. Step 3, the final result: 0.70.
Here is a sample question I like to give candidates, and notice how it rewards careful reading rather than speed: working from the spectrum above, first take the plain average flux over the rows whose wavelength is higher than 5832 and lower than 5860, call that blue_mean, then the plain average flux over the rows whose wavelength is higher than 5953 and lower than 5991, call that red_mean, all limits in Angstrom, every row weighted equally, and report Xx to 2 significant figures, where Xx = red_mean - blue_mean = -1.0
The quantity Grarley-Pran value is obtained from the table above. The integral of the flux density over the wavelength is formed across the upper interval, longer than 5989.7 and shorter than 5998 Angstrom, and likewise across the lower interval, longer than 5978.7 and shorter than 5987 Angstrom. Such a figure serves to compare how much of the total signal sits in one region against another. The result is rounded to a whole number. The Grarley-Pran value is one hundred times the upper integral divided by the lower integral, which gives 106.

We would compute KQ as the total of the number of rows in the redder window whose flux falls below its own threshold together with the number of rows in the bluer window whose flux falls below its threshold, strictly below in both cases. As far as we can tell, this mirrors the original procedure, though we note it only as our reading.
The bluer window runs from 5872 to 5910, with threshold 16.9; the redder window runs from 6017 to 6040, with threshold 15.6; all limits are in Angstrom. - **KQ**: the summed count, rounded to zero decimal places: 28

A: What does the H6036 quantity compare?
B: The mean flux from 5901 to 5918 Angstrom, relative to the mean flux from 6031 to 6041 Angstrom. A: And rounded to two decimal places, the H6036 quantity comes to 0.73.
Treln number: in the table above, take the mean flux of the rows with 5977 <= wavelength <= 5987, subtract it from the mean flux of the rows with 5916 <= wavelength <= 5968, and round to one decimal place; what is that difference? -1.1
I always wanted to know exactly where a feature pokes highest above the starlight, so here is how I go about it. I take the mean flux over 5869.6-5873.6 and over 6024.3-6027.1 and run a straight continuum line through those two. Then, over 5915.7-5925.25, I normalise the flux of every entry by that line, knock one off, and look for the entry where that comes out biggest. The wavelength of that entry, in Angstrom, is 5917.75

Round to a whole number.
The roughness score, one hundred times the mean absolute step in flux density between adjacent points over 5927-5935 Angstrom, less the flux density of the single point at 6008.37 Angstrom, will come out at 74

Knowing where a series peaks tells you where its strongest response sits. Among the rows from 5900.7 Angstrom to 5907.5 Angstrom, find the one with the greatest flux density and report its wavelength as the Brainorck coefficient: 5905.50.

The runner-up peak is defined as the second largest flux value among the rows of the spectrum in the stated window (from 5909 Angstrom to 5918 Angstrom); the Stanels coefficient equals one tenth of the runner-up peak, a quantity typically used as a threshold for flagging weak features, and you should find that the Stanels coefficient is 1.63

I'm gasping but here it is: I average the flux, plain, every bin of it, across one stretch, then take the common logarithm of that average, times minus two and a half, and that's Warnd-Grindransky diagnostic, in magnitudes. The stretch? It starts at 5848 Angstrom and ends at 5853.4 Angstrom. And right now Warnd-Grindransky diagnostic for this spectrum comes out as -3.04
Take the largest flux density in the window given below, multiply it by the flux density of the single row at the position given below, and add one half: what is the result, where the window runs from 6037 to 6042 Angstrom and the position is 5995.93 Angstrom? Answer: 350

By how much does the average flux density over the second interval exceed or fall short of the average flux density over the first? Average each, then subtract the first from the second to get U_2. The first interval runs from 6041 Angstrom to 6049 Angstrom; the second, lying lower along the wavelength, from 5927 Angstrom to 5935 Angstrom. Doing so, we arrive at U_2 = -3.9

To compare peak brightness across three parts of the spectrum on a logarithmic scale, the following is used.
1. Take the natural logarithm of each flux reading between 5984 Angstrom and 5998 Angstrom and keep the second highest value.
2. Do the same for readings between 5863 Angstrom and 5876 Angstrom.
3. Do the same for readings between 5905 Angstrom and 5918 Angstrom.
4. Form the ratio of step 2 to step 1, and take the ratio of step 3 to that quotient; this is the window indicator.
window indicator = 2.9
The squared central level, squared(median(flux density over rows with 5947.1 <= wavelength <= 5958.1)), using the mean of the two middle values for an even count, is 269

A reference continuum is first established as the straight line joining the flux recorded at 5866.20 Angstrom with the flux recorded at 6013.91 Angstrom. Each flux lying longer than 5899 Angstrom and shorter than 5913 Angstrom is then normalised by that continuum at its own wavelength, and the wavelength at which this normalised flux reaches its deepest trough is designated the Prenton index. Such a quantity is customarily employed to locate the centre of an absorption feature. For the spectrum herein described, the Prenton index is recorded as 5900.06 Angstrom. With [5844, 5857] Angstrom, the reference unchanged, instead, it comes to 5852.70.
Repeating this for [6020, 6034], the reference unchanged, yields 6020.83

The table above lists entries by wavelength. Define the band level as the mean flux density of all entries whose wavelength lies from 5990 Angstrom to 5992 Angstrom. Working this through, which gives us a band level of 18.1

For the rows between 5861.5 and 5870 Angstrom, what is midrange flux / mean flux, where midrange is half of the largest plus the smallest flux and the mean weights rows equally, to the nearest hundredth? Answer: 1.00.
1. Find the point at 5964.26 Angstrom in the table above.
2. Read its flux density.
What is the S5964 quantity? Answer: 16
